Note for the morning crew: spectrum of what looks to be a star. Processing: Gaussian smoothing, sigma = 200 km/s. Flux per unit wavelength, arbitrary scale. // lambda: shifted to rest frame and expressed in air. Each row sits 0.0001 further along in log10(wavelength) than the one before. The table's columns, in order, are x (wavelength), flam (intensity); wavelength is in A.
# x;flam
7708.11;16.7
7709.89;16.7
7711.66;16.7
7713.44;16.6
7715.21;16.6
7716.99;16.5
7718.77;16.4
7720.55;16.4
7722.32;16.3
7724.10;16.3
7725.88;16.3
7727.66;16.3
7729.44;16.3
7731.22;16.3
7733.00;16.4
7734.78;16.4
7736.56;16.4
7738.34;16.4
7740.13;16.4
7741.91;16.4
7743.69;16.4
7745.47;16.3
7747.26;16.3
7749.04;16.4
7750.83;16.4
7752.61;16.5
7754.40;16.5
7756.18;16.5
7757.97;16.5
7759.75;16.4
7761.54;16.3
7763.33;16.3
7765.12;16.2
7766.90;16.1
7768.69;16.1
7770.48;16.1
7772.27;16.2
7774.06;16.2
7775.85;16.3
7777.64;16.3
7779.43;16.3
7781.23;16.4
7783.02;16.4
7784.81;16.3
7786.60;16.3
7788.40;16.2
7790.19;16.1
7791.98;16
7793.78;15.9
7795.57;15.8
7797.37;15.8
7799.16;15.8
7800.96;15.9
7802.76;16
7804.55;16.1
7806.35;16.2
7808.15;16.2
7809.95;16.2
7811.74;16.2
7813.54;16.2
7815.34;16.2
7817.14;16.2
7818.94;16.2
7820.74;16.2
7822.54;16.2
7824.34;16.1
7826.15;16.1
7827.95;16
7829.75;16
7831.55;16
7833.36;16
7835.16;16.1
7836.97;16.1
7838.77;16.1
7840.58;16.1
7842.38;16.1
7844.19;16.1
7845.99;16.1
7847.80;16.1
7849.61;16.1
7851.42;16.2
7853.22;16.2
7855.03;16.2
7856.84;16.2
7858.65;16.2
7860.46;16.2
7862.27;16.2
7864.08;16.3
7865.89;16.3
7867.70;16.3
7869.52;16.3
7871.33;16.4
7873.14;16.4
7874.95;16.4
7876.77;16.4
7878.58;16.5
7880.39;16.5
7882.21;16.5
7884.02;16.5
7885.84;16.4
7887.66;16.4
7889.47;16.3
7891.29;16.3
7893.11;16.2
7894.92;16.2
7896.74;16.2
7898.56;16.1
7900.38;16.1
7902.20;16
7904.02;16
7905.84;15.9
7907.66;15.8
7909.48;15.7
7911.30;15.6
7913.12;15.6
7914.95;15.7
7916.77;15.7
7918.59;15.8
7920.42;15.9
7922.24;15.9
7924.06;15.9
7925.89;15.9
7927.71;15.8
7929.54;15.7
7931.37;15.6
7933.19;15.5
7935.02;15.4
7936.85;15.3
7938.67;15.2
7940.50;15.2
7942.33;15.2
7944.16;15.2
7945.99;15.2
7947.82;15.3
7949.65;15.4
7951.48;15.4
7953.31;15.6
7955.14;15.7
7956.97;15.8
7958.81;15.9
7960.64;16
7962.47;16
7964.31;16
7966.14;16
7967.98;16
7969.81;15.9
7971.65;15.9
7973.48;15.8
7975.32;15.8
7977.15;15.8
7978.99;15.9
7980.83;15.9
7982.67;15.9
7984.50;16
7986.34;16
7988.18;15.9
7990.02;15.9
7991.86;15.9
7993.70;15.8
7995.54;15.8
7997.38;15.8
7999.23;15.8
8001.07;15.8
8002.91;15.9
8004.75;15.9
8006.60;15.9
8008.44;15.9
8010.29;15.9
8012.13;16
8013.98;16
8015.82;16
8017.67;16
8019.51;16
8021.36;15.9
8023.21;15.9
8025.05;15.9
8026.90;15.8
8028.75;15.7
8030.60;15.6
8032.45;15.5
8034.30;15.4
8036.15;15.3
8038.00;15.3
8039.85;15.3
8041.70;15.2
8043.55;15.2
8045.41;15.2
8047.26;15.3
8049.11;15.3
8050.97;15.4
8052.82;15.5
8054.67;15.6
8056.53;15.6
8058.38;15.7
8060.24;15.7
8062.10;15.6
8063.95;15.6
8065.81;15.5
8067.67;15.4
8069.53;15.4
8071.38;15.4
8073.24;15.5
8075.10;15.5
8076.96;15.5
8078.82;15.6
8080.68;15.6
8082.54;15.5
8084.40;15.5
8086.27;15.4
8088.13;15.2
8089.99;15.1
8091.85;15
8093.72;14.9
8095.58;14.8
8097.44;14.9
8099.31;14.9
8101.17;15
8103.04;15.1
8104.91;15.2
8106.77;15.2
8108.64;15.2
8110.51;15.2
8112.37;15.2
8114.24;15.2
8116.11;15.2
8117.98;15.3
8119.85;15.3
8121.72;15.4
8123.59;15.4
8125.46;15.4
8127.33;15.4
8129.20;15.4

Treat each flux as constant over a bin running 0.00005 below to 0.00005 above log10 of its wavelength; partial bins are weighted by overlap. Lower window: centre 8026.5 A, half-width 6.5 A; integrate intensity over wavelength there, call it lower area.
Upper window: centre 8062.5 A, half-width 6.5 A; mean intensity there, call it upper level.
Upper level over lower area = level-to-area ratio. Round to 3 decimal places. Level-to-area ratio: 0.076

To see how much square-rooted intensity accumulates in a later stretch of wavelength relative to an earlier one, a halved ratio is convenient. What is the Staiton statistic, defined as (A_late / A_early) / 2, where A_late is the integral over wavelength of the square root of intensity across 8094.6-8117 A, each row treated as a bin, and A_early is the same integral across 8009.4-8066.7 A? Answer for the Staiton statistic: 0.19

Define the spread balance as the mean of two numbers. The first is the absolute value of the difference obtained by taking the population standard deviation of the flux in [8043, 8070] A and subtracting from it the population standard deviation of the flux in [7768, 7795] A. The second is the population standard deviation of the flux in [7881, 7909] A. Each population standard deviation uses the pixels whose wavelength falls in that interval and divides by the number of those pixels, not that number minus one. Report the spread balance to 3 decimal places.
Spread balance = 0.114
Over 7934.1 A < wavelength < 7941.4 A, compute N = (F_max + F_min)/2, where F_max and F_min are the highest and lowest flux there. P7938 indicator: 15.3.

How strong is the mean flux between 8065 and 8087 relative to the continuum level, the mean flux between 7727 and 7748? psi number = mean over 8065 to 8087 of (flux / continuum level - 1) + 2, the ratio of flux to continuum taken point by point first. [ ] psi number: 1.947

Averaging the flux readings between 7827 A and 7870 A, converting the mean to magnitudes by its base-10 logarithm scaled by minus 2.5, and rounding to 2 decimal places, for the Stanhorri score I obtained -3.02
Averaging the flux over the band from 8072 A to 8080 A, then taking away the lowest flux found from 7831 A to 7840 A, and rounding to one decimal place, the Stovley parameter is -0.5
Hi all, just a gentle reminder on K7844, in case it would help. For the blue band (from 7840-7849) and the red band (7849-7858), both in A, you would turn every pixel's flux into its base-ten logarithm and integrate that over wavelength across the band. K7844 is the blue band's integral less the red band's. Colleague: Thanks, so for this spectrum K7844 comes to 0.0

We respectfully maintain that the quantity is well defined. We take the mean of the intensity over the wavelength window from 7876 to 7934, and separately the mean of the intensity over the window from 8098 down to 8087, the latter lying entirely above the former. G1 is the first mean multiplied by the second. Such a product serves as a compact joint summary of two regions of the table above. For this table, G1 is 240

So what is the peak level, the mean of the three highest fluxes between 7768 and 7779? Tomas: 16.3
